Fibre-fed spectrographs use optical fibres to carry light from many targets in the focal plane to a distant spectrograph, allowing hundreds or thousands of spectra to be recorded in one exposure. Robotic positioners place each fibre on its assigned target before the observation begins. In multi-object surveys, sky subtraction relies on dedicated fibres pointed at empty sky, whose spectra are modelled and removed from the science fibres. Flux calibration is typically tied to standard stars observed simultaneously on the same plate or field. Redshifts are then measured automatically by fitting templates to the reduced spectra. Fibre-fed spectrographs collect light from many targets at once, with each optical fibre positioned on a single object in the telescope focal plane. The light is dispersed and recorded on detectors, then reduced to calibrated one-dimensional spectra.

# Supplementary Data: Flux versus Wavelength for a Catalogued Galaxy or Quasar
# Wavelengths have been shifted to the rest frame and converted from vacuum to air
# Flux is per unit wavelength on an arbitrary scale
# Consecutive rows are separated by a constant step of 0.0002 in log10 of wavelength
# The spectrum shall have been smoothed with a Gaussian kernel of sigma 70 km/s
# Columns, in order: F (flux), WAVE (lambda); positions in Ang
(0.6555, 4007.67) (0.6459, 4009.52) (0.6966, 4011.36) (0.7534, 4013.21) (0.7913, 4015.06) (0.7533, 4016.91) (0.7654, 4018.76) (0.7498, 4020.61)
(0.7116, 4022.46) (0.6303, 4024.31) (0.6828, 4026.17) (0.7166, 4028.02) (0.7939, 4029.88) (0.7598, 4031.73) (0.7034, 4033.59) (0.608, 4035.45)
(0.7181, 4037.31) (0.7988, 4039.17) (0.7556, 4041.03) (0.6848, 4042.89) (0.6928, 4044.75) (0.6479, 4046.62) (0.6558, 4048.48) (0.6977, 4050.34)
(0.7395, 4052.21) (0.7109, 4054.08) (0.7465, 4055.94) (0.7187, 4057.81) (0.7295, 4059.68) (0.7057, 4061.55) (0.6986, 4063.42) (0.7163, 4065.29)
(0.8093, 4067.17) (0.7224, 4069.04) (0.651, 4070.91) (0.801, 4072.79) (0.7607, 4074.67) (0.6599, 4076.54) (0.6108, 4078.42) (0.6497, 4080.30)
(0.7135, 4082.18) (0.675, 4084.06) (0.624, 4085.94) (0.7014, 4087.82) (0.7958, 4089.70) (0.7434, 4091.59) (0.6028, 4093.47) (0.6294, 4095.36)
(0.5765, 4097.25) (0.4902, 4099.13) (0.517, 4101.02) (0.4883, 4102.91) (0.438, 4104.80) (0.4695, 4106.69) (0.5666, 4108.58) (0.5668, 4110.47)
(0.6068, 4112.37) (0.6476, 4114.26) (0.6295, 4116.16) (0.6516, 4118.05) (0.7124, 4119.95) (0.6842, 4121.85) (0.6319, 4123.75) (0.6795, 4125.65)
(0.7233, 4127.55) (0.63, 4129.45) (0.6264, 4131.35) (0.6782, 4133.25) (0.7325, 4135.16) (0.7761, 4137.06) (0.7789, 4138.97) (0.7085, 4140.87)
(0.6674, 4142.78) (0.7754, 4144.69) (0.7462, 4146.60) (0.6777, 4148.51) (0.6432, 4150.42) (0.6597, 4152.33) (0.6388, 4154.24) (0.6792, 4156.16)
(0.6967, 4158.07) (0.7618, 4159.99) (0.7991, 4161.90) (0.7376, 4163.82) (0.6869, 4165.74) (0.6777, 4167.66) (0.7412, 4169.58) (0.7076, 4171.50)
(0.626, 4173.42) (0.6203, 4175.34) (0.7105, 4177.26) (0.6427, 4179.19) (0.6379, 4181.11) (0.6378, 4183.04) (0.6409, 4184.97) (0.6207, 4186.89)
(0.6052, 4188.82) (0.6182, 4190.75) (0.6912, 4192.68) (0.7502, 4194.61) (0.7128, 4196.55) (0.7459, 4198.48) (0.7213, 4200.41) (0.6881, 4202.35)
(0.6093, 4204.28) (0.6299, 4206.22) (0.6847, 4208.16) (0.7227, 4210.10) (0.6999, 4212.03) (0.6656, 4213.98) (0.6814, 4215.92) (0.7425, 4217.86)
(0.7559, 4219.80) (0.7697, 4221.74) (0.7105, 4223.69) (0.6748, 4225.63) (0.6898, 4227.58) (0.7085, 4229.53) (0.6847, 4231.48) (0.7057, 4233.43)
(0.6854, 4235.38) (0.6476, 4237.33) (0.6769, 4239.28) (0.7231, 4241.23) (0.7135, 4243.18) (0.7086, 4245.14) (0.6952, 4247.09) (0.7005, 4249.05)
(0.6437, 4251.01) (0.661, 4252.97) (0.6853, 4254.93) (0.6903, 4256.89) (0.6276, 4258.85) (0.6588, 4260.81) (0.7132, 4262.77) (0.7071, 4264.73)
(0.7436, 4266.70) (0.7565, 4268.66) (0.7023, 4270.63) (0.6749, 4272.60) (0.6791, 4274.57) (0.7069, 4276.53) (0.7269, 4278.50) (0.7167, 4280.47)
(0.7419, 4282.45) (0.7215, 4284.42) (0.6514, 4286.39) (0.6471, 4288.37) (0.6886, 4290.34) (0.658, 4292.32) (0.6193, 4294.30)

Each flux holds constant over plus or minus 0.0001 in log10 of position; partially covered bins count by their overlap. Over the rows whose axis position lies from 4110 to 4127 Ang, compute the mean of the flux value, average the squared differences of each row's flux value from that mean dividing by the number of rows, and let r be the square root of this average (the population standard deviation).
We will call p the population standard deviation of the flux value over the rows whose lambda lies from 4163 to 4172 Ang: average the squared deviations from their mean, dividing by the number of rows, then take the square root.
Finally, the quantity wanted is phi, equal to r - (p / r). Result -0.58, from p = 0.026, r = 0.041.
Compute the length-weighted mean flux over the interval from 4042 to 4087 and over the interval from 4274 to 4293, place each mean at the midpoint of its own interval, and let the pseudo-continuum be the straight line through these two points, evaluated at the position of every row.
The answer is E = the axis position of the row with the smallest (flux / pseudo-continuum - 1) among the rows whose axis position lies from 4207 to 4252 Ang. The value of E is 4251.01 Ang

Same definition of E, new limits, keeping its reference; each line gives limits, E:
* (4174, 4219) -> 4188.82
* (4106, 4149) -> 4106.69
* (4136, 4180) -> 4175.34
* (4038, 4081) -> 4078.42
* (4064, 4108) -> 4104.80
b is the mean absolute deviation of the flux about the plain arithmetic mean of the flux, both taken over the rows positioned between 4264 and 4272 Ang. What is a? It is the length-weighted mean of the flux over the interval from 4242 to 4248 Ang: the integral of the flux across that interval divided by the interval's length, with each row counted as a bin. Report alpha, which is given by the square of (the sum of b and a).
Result 0.53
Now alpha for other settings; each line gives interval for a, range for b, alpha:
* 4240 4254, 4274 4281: 0.50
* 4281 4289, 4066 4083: 0.57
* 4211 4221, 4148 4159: 0.53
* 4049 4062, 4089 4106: 0.66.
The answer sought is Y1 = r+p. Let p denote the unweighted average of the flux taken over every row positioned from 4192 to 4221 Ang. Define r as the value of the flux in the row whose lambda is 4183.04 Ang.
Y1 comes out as 1.34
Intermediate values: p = 0.700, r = 0.6378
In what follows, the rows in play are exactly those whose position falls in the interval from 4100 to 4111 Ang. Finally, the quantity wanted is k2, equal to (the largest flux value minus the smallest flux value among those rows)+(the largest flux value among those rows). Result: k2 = 0.70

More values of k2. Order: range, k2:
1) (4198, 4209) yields 0.88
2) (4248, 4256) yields 0.76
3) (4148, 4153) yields 0.71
